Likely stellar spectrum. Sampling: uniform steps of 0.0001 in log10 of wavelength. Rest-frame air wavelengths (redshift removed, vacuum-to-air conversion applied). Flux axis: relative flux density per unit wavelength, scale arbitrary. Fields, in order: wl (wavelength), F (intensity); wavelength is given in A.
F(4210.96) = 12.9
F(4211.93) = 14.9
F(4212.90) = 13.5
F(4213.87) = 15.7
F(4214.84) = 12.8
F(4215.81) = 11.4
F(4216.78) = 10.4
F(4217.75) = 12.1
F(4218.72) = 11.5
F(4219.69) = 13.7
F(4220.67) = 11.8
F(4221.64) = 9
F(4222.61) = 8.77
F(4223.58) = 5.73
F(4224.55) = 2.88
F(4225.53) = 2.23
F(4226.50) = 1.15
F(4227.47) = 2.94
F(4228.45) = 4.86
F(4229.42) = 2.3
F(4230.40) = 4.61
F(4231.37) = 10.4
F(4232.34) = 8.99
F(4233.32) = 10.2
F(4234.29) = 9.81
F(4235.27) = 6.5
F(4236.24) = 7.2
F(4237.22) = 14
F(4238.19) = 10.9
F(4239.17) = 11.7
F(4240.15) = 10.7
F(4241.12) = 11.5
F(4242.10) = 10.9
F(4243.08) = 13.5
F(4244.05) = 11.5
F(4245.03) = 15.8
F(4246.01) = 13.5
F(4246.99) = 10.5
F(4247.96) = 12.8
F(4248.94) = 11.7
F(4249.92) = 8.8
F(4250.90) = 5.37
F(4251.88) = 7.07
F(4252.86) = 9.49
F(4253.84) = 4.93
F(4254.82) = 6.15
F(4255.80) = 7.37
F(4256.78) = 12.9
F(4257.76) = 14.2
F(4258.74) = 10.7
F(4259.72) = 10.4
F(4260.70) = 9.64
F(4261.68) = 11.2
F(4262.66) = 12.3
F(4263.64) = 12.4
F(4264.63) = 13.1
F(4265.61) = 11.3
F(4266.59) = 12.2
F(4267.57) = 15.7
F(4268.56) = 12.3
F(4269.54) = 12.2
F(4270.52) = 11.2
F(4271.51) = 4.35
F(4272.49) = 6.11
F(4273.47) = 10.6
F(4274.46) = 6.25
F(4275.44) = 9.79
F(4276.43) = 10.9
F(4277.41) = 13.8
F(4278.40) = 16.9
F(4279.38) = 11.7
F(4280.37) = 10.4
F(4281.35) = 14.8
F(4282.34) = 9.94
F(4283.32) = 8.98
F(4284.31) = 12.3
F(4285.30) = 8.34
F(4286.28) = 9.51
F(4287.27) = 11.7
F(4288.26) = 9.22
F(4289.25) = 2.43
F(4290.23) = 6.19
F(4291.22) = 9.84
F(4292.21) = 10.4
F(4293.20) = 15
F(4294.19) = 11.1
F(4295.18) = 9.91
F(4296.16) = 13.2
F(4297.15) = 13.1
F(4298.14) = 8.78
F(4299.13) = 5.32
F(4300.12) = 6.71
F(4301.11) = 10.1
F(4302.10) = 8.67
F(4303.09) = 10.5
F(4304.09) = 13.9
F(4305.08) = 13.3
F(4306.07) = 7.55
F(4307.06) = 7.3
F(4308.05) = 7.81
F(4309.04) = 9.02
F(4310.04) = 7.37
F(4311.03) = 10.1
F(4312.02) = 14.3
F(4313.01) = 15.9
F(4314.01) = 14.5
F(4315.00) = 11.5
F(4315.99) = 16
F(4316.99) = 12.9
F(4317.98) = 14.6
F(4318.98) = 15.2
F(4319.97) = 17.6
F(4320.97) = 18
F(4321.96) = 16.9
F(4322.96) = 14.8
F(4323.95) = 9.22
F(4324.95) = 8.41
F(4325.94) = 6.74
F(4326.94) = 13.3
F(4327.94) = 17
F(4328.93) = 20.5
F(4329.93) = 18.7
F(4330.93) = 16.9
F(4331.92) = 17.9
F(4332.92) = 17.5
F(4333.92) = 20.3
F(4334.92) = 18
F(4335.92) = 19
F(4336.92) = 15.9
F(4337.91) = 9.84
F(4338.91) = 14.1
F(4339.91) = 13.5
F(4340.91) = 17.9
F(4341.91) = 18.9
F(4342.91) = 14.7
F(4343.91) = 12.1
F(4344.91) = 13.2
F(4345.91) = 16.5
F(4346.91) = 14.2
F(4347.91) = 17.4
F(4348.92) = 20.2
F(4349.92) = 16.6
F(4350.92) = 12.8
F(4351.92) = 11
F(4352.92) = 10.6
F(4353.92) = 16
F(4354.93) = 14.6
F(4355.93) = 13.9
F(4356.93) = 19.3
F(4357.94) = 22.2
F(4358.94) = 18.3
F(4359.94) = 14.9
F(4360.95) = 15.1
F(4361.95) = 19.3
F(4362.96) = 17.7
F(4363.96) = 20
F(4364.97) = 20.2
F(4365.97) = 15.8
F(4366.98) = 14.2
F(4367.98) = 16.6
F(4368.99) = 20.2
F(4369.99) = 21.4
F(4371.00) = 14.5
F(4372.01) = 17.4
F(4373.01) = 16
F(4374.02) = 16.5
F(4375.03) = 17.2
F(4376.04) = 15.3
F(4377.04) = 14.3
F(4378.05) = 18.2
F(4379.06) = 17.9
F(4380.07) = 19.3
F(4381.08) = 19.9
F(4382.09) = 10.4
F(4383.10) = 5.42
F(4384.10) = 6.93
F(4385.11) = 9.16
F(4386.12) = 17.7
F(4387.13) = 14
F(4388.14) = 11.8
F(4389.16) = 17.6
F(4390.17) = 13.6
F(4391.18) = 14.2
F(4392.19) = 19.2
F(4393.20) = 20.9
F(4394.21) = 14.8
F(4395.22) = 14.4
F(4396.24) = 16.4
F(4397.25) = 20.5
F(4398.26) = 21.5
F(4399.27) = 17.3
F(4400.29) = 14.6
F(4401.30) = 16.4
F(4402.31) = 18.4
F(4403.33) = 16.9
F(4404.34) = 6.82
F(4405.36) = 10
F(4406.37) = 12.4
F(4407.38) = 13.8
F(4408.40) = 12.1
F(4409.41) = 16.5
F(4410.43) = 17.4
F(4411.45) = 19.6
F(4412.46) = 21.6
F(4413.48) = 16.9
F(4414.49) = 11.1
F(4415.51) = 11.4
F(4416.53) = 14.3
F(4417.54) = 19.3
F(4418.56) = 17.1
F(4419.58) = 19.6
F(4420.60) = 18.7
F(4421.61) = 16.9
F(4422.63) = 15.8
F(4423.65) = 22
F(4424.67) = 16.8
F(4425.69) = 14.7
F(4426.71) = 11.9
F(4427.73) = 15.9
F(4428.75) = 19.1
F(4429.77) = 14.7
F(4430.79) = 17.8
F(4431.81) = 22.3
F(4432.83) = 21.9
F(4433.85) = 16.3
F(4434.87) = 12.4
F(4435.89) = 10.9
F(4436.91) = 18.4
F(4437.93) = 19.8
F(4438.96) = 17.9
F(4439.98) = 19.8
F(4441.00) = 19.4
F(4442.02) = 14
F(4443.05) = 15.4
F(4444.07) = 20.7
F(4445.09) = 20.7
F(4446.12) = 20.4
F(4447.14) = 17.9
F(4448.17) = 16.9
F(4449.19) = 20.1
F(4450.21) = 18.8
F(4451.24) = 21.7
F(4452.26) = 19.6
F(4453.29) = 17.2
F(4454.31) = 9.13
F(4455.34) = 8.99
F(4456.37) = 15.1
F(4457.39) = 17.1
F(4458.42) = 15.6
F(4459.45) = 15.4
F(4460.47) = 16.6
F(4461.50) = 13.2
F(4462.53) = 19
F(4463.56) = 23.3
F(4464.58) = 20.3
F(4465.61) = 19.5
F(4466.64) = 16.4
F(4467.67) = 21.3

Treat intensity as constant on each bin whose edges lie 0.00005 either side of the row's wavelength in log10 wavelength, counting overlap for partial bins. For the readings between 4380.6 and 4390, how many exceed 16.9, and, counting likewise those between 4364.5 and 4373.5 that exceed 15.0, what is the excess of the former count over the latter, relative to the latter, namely -0.57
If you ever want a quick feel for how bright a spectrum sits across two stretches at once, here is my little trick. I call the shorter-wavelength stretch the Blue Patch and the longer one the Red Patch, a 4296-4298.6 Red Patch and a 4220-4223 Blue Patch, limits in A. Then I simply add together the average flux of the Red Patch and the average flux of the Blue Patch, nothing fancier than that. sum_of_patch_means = 21.6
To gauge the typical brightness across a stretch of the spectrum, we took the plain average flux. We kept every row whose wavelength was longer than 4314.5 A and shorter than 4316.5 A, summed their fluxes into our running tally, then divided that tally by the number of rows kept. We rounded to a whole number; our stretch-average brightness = 14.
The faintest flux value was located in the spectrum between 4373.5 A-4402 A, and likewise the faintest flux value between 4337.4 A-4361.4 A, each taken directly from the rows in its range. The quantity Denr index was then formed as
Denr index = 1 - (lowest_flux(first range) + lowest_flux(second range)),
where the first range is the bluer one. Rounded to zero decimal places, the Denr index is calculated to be -14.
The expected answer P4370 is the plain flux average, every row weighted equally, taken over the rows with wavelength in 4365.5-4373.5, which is 17.0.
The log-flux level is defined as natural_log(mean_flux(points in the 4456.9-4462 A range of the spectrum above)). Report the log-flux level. 2.7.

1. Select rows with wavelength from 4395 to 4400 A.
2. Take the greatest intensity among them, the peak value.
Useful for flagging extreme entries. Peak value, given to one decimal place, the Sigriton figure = 21.5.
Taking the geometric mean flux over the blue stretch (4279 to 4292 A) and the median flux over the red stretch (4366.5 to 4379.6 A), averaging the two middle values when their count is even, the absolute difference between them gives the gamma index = 7.6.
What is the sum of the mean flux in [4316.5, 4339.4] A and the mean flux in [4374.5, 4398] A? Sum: 31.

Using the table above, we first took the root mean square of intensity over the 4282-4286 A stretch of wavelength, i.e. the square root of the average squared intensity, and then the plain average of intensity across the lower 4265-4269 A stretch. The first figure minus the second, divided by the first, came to -0.29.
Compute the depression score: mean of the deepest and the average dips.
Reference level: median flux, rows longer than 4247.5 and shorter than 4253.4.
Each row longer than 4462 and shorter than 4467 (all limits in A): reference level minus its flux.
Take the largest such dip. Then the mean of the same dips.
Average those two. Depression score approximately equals -8.9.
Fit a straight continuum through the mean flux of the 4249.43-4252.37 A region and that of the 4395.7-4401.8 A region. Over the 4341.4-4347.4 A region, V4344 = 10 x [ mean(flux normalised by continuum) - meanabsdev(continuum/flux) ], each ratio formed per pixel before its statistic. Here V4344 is 10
